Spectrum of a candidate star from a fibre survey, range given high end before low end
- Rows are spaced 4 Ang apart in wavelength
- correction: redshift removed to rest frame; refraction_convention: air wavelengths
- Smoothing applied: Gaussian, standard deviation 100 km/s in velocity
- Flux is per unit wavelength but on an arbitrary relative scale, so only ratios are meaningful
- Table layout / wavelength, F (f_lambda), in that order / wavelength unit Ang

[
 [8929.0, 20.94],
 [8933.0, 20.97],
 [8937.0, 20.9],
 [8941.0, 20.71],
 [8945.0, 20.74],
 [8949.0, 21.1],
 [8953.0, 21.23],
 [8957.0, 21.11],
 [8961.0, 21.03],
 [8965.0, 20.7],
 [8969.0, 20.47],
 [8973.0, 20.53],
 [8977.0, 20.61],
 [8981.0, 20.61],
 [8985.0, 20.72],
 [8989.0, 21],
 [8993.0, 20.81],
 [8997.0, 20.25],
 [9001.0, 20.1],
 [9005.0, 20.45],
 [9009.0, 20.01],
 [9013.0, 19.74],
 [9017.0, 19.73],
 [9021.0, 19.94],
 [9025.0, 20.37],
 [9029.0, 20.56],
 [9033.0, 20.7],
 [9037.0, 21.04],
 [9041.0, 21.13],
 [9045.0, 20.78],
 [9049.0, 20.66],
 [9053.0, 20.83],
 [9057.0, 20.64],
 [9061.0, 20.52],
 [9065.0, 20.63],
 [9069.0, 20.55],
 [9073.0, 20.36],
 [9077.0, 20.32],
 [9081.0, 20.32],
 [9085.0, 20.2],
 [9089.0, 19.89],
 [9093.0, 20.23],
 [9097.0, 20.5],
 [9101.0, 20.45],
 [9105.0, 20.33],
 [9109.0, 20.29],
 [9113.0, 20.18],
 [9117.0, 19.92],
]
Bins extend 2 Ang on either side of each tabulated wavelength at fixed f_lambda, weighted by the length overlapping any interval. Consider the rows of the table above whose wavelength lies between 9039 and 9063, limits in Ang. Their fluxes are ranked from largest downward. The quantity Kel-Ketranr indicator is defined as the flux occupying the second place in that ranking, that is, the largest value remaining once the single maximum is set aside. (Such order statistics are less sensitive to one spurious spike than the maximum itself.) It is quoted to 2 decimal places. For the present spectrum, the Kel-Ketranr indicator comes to 20.83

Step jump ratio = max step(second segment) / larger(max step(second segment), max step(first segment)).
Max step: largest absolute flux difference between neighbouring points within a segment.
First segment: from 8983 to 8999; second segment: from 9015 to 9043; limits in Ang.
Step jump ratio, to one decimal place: 0.8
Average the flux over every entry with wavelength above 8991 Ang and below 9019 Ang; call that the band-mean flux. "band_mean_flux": 20.2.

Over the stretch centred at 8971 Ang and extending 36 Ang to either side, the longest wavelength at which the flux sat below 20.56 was 9005.0 Ang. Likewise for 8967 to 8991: 8973.0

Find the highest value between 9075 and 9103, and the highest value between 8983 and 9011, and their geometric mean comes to 20.7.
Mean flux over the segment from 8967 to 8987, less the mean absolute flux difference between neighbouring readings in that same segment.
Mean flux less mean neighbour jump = 20.5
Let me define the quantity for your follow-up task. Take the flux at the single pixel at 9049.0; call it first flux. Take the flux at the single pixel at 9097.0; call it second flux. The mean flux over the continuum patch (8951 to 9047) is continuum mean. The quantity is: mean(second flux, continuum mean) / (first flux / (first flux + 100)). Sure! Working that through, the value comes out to 120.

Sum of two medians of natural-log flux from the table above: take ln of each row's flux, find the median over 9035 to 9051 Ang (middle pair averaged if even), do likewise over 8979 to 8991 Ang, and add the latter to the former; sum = 6.07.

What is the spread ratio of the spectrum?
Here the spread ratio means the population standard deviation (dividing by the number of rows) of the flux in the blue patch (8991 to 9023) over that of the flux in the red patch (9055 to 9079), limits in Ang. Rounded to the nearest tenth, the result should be 2.8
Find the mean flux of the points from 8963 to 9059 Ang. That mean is 20.5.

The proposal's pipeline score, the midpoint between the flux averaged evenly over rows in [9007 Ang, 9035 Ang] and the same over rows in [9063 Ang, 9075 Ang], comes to 20.3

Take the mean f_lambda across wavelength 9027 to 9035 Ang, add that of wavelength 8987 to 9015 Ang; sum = 41.0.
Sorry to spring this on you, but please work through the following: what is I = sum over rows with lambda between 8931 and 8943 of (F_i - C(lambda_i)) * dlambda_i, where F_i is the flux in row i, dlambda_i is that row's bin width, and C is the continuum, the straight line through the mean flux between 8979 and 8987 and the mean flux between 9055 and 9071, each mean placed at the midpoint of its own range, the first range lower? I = 1.8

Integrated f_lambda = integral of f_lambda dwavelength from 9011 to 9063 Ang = 1067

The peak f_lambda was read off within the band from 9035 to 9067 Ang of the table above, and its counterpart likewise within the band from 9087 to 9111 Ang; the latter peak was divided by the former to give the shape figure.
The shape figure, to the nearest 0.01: 0.97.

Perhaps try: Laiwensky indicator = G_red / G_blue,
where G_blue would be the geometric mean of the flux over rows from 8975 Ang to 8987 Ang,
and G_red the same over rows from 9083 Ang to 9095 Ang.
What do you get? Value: 0.97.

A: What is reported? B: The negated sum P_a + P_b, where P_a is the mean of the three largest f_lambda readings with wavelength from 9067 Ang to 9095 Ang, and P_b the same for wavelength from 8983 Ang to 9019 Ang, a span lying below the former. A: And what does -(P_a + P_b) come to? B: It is -41.3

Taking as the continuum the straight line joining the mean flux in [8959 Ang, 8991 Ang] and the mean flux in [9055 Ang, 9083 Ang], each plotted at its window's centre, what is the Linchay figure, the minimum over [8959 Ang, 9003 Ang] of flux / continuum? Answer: 0.974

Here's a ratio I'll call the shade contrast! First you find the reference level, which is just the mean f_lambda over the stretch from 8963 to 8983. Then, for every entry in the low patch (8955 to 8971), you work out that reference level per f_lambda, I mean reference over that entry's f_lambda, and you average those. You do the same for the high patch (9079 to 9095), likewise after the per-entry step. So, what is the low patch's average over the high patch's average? 0.968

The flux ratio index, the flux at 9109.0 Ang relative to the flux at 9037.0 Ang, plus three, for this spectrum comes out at 3.96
